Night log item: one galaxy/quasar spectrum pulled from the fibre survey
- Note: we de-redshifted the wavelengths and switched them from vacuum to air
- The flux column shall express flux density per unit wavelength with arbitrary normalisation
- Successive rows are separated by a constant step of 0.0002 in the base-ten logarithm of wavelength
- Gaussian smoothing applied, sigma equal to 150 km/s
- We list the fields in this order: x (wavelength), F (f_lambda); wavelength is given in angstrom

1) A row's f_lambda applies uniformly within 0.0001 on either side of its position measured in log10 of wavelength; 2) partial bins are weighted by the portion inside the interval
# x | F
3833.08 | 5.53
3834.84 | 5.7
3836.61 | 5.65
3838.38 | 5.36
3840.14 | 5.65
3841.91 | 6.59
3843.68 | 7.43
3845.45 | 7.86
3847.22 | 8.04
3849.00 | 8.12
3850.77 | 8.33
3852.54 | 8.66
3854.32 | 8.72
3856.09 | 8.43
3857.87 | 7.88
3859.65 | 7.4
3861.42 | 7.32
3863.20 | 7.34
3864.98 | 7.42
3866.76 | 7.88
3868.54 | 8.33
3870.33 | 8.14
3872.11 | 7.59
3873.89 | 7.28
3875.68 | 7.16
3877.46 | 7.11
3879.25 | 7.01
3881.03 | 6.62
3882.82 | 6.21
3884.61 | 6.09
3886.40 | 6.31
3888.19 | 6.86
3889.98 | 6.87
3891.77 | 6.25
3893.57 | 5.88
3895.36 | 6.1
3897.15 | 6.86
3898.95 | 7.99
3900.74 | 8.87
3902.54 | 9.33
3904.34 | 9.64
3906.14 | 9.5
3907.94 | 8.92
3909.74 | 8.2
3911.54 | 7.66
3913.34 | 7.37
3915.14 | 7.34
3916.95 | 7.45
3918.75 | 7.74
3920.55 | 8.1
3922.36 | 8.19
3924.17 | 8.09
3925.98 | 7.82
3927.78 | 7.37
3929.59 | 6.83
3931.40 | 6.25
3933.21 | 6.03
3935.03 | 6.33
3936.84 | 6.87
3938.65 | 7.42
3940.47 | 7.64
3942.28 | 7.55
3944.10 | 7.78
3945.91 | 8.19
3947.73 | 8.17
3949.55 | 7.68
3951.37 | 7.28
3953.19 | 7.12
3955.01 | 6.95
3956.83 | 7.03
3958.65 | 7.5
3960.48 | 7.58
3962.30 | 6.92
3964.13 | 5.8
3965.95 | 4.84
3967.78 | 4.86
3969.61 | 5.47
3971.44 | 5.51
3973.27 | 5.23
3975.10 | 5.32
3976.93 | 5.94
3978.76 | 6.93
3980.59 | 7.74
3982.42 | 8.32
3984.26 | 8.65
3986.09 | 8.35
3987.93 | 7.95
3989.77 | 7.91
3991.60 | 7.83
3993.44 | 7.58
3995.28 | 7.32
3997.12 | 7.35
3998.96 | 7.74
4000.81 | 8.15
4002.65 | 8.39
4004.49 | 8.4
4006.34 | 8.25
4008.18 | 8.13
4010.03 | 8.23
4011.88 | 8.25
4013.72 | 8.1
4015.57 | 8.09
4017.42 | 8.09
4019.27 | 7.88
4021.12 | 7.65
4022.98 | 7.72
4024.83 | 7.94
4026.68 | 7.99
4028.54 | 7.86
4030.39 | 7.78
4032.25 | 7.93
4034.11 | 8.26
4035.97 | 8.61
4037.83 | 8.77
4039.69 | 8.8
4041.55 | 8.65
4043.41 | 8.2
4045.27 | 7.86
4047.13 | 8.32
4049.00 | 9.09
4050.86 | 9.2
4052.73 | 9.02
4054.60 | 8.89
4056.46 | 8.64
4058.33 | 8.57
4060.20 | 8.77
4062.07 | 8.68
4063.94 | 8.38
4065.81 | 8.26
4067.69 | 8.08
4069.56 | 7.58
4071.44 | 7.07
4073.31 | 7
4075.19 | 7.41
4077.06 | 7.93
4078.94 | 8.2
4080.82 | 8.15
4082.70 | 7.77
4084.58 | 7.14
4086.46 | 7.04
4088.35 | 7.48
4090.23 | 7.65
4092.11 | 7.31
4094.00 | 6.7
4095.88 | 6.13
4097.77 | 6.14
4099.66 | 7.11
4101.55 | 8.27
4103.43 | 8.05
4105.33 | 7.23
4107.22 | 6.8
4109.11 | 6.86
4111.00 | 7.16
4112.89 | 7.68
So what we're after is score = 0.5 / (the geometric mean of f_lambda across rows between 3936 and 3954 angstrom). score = 0.0661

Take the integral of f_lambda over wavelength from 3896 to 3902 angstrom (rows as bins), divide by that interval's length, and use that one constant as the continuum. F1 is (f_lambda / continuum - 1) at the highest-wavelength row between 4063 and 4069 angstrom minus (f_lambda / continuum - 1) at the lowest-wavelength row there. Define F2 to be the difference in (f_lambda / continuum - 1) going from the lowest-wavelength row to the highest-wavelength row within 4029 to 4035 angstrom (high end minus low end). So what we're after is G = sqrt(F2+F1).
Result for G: 0.15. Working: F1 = -0.04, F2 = 0.06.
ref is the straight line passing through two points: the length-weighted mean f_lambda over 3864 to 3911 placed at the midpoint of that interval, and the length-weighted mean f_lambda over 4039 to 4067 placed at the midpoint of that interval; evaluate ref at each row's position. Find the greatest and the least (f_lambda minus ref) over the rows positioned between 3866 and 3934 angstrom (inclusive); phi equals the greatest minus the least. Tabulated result 3.8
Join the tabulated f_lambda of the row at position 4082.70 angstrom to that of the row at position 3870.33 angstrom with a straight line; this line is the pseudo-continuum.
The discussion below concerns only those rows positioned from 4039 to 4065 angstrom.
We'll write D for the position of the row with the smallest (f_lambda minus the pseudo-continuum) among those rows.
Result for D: 4045.27 angstrom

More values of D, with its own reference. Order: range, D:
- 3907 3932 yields 3931.40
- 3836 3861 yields 3838.38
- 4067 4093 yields 4073.31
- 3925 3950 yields 3933.21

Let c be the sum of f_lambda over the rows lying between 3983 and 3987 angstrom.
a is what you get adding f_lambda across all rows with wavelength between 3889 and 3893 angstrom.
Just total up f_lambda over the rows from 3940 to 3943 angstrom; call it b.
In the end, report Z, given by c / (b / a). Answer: 15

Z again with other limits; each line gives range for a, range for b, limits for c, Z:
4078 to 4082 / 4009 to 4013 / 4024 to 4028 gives 16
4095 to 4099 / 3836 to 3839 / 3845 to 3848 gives 18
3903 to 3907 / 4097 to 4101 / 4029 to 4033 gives 23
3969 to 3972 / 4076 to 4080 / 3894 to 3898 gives 9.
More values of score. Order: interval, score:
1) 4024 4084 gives 0.0608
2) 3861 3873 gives 0.0649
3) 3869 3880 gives 0.0678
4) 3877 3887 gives 0.0764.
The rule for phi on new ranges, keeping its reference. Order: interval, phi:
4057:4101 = 2.9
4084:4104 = 2.1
